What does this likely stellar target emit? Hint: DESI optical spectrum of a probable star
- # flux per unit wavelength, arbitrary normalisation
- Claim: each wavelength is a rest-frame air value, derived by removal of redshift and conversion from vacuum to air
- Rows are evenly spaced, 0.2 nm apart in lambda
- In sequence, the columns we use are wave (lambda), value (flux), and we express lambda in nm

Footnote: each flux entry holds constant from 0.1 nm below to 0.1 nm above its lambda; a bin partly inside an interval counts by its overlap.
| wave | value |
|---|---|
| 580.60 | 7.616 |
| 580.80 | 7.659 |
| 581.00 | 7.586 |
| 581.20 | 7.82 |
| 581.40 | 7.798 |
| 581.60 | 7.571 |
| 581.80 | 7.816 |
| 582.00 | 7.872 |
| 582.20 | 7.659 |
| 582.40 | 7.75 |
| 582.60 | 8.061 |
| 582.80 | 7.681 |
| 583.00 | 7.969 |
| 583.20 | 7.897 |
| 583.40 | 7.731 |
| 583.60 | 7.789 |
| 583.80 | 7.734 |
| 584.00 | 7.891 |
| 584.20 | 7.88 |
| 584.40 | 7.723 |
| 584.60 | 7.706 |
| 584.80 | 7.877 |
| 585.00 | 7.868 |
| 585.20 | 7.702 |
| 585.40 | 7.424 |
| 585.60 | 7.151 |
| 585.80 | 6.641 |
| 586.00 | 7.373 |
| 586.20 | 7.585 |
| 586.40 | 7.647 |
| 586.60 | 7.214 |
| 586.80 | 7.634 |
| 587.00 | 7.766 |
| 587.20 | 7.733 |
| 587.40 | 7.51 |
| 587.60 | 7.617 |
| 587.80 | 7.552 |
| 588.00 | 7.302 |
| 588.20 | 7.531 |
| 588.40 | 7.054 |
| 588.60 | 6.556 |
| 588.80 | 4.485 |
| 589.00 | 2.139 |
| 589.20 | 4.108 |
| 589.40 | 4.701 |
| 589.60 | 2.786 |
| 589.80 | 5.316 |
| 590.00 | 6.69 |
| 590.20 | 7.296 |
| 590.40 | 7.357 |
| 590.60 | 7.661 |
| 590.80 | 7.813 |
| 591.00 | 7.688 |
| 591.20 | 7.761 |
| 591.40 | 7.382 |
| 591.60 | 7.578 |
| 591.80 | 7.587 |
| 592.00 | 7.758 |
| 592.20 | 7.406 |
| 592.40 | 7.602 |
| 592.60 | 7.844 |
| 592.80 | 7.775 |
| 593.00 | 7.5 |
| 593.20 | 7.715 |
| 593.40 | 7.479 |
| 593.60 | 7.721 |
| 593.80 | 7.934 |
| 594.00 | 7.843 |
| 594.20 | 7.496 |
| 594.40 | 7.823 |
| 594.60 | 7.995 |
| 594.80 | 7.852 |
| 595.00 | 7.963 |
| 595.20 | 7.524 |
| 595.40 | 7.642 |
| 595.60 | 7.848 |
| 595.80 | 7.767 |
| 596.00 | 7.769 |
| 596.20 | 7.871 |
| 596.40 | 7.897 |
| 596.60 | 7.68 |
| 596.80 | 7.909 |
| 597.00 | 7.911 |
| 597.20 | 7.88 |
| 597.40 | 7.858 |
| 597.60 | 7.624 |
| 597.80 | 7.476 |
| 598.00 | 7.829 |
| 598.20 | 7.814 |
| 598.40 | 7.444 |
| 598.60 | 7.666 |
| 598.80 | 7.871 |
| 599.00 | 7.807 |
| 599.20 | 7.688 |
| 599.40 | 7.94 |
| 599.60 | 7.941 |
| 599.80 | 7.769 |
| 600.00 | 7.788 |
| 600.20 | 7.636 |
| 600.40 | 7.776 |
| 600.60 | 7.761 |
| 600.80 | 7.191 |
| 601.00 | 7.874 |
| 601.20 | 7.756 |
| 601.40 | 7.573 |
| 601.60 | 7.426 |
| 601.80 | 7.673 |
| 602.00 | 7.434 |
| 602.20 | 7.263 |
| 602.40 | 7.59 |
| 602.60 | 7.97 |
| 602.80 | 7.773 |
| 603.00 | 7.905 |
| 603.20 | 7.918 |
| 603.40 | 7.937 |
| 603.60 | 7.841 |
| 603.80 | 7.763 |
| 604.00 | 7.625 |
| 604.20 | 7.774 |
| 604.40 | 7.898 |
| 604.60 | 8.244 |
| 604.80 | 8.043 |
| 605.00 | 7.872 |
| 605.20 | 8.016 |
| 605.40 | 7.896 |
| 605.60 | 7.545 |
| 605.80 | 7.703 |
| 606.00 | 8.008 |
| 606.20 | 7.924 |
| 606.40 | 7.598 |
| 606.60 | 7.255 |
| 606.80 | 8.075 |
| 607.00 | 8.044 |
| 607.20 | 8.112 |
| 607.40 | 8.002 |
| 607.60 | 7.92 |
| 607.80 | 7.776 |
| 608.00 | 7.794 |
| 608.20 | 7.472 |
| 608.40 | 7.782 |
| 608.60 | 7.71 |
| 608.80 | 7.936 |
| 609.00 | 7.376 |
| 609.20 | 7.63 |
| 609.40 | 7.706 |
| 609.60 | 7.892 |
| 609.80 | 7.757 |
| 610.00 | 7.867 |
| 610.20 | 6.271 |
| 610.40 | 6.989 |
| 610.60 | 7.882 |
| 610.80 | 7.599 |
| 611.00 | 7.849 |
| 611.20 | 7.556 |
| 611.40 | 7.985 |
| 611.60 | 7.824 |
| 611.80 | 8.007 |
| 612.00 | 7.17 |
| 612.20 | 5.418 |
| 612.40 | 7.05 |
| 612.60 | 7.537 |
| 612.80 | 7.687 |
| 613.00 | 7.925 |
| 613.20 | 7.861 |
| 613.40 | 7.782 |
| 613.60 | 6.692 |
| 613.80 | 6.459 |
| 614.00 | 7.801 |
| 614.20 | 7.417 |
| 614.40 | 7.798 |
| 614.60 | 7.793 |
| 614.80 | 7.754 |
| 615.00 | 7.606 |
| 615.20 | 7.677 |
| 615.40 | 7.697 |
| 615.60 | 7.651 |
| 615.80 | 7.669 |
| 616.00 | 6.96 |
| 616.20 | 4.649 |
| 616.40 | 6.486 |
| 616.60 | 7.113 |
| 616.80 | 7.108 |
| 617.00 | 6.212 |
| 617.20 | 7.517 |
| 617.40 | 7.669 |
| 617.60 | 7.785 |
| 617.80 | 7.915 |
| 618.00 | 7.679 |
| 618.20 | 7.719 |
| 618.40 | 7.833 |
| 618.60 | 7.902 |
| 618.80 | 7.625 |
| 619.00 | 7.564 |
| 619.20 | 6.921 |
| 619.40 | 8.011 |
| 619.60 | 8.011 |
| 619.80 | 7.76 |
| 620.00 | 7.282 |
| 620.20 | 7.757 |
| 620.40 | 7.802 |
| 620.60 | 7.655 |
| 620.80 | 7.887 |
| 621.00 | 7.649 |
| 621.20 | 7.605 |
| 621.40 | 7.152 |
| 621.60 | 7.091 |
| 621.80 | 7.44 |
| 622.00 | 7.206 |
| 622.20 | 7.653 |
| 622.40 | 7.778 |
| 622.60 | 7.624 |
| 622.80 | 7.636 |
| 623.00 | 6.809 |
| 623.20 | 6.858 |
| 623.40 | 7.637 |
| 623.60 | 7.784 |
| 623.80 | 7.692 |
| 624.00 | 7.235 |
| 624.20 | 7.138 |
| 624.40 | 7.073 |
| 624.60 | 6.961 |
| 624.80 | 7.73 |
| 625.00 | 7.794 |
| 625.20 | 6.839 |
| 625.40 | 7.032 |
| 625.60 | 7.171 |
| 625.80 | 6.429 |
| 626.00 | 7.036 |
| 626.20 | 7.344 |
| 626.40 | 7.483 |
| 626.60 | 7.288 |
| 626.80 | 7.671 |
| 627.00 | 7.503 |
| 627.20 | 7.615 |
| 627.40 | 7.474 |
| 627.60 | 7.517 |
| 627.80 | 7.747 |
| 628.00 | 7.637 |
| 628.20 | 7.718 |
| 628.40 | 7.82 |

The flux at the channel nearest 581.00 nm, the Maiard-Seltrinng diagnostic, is 7.586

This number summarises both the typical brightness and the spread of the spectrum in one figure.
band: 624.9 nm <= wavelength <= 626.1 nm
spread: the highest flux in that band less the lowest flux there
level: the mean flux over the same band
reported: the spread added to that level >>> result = 8.4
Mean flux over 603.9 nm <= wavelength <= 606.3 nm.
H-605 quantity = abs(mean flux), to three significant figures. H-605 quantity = 7.88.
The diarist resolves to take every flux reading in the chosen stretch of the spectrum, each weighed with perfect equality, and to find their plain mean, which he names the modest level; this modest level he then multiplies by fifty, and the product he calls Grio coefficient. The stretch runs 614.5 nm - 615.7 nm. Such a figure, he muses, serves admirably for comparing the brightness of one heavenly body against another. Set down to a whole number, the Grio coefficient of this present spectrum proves 385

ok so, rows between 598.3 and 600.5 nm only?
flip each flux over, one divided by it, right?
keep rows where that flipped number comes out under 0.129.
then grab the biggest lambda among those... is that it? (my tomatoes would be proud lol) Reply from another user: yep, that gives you 600.40 nm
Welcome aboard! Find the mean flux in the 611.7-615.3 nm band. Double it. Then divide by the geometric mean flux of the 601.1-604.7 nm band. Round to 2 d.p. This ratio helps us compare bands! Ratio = 1.92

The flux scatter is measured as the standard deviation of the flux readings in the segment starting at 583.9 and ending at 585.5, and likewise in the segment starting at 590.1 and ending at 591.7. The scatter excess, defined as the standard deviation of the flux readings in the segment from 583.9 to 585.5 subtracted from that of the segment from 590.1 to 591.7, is 0.04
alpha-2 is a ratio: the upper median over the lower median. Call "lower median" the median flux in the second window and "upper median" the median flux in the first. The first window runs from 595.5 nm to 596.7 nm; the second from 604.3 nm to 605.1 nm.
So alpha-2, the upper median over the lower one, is 0.98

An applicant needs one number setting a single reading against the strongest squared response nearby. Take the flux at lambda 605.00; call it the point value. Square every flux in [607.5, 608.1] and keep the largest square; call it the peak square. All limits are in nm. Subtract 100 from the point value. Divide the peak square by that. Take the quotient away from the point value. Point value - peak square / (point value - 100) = 8.55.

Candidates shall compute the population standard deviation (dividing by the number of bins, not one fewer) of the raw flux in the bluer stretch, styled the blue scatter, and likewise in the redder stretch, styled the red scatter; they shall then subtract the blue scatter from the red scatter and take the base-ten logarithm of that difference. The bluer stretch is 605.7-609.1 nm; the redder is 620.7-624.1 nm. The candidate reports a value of -1.1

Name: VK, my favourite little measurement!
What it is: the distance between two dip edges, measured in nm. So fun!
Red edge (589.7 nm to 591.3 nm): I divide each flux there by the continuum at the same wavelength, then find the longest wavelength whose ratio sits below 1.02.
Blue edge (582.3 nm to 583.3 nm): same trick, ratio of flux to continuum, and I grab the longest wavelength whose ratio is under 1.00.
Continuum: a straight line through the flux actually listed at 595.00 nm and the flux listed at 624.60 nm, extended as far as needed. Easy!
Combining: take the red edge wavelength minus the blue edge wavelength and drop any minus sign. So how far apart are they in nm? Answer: 8.00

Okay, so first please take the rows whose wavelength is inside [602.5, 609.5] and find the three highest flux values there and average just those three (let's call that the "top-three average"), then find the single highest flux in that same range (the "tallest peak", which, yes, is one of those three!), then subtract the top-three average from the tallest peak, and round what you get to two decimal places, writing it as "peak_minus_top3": 0.10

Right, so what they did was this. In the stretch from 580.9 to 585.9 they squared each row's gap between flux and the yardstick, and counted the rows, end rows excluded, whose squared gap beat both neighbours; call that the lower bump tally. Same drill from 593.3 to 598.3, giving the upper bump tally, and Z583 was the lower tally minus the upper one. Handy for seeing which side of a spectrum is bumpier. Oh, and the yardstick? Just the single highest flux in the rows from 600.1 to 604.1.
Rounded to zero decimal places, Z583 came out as 0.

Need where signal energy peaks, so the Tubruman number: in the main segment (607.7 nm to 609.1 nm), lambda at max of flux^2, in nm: 608.80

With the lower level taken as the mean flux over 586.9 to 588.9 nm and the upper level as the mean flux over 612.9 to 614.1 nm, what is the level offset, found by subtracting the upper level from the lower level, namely -0.31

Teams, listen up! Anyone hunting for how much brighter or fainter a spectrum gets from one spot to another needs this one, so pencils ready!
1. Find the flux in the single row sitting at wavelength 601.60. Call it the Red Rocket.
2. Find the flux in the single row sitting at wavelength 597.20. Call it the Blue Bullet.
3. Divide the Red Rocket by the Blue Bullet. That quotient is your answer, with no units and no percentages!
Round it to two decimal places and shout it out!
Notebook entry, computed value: 0.94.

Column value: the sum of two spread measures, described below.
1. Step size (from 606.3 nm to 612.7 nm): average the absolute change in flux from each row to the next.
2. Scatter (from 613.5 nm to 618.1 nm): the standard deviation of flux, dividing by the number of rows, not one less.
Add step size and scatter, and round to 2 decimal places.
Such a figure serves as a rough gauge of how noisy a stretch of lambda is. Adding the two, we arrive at 1.17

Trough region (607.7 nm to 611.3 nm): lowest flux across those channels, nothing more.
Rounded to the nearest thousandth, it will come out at 6.271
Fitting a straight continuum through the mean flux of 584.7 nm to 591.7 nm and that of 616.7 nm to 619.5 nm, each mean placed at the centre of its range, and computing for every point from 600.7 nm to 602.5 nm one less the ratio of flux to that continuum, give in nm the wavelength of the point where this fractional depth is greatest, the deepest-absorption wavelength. 600.80 nm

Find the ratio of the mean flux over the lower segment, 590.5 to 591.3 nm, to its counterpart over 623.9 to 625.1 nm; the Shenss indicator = 1.06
